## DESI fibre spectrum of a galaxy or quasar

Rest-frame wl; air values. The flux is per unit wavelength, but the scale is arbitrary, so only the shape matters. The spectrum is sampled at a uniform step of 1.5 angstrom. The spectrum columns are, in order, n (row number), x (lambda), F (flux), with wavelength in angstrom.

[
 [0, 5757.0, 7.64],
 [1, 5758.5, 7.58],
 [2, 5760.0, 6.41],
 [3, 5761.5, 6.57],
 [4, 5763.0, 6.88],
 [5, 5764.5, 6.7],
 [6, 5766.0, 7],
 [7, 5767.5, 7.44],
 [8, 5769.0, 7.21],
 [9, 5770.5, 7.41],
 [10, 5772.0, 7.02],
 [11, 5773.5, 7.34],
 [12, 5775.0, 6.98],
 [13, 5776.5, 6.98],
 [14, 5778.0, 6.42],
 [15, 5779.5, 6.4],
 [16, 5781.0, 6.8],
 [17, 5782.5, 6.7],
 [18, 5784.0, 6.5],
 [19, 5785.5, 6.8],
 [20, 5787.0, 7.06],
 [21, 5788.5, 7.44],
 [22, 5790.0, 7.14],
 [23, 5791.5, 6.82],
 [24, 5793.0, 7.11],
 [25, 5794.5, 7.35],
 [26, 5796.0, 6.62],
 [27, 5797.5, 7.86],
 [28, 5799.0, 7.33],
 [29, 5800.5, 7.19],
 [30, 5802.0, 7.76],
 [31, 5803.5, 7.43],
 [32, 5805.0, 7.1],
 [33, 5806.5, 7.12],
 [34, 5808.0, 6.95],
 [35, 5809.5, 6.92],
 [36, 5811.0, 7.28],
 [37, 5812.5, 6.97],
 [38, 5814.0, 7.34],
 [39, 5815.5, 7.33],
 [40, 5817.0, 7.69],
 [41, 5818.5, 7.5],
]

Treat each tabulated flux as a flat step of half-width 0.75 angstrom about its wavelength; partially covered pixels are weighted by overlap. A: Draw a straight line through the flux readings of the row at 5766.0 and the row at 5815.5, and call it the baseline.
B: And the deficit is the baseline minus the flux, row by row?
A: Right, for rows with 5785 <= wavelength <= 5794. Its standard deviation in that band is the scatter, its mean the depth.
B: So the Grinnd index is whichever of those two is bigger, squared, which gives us 0.05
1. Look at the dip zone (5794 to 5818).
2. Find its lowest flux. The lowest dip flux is 6.62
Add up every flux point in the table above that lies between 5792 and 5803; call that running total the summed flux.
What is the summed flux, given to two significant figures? 51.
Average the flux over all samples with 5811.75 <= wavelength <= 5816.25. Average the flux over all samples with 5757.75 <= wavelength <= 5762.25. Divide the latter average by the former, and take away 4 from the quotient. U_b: -3.05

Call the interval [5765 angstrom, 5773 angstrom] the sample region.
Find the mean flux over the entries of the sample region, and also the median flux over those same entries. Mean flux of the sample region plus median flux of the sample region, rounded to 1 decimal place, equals 14.4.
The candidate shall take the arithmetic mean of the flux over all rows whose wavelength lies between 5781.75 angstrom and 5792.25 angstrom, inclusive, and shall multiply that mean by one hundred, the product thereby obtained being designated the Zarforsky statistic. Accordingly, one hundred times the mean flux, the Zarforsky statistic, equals 692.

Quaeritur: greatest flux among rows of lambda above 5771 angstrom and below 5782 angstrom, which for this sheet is 7.34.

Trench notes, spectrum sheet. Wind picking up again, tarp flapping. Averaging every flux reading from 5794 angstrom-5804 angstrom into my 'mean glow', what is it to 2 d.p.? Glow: 7.36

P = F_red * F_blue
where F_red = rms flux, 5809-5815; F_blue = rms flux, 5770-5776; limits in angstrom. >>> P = 51.3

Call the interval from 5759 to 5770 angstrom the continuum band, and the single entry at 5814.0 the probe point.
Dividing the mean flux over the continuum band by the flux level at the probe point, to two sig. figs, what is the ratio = 0.94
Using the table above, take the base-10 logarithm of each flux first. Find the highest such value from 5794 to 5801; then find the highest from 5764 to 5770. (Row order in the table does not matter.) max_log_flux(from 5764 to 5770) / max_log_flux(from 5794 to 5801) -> 0.97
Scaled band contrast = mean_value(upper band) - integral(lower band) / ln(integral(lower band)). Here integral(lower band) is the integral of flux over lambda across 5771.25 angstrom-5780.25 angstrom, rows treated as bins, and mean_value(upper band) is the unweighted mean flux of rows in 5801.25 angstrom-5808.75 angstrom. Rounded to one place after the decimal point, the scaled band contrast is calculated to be -7.7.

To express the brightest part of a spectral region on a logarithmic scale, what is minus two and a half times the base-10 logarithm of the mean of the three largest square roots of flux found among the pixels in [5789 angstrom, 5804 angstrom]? -1.107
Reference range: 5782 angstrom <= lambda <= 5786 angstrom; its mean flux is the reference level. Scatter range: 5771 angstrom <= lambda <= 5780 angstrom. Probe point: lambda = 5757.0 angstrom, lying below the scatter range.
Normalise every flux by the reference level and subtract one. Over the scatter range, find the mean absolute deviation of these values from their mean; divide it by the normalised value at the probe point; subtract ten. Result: -9.7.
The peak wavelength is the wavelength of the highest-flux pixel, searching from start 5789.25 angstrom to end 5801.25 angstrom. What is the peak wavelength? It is 5797.5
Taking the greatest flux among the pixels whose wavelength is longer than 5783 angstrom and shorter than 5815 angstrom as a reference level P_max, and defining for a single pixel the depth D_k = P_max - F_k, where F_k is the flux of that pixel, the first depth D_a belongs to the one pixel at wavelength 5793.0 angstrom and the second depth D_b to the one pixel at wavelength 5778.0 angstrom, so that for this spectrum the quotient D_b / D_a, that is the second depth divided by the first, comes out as 1.9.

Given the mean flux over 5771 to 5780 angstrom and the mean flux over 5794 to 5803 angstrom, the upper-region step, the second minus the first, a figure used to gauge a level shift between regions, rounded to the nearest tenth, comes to 0.5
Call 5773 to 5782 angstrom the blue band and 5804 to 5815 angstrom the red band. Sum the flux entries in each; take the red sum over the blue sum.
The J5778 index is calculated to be 1.2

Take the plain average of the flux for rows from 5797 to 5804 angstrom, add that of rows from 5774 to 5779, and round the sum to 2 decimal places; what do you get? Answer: 14.31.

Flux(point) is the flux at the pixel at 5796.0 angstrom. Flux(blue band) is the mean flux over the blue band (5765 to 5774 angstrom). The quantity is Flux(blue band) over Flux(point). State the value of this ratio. 1.09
